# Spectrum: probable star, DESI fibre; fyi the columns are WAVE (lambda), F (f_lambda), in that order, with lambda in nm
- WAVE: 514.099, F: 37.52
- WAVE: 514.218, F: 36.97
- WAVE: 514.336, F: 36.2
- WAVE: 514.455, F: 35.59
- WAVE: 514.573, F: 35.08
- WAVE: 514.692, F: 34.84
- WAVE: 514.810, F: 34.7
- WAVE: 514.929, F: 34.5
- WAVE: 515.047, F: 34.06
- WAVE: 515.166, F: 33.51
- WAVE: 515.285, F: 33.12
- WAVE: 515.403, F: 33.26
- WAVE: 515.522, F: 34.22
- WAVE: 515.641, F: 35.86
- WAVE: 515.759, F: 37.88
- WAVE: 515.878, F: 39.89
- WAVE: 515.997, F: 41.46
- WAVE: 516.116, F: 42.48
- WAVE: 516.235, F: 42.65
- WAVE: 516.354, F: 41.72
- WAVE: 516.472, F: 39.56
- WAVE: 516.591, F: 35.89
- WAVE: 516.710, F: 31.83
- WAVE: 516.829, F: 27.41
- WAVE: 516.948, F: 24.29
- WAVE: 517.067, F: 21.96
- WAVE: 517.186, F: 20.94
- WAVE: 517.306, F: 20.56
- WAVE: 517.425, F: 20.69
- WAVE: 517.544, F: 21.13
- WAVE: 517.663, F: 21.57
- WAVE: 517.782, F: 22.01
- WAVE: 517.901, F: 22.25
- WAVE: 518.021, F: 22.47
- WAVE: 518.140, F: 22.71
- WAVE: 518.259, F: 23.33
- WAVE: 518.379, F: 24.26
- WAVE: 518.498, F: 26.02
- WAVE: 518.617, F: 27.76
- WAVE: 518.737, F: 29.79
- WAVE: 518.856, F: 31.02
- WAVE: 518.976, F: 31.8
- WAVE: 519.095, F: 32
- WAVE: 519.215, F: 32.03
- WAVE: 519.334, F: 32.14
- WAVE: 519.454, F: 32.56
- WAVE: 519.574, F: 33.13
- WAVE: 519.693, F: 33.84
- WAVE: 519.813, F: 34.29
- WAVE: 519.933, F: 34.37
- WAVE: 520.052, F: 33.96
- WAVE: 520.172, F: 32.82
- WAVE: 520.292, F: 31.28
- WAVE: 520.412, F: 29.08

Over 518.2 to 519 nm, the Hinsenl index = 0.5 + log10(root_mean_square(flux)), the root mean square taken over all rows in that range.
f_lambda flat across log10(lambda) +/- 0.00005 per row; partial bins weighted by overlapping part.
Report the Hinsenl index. 1.95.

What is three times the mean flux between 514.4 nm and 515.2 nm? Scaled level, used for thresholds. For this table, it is 104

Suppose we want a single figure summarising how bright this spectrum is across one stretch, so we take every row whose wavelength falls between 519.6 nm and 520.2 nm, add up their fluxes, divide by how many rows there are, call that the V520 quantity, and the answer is 33.9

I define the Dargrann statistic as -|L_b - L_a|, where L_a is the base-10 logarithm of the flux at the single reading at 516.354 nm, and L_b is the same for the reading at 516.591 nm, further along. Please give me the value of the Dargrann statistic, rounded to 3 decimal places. -0.065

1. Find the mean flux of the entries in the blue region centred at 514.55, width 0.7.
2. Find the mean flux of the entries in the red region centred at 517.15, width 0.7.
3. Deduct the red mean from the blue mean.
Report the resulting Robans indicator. 13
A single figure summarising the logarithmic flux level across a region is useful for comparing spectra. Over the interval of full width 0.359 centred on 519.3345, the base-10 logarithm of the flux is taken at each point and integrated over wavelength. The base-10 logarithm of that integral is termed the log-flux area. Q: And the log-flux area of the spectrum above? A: -0.267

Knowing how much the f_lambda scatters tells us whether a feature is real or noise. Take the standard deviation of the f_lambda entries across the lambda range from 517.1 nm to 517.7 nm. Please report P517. 0.4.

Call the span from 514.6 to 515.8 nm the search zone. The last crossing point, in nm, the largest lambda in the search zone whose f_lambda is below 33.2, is 515.285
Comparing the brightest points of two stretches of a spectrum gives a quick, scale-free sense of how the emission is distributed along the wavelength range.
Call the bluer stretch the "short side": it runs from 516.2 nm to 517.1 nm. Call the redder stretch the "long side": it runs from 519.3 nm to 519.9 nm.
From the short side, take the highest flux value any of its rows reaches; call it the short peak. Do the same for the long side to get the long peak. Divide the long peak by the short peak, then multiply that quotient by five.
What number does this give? 4.0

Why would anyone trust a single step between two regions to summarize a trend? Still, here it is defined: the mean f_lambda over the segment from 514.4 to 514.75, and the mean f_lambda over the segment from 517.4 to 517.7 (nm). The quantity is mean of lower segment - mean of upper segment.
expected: 14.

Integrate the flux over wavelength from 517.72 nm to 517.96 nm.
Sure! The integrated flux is 5.3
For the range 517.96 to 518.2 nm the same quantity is 5.4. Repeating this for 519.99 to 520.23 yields 8.0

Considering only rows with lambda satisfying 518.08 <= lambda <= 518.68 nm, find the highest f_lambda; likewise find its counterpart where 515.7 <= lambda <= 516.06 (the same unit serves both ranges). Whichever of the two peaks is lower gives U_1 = 28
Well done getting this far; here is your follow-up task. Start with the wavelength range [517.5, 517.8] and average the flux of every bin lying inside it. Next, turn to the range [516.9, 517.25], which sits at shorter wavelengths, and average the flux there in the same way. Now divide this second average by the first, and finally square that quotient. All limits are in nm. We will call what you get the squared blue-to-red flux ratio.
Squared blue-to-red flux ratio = 1.1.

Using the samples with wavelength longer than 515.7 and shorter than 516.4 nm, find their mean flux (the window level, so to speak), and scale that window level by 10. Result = 410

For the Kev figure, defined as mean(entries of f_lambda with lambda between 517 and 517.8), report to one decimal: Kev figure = 21.3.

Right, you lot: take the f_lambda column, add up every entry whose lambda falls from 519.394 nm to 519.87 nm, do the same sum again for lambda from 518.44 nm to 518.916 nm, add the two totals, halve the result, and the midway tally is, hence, 124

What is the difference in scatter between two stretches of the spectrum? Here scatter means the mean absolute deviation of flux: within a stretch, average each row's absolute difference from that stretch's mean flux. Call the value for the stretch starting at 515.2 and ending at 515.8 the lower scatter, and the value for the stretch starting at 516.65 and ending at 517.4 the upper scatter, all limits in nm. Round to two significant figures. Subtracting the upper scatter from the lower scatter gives -1.8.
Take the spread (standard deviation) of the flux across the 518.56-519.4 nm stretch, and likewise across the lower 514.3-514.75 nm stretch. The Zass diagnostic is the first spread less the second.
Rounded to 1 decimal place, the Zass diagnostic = 1.0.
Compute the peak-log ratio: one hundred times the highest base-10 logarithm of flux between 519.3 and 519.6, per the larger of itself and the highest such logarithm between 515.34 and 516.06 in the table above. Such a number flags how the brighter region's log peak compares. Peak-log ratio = 94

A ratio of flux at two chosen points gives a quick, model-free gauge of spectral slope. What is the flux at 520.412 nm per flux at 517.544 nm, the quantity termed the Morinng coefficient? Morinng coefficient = 1.4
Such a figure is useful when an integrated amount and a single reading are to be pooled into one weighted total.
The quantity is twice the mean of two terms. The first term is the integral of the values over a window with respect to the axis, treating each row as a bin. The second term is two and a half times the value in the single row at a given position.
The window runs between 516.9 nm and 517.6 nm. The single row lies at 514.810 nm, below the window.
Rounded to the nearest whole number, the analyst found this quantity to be 102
